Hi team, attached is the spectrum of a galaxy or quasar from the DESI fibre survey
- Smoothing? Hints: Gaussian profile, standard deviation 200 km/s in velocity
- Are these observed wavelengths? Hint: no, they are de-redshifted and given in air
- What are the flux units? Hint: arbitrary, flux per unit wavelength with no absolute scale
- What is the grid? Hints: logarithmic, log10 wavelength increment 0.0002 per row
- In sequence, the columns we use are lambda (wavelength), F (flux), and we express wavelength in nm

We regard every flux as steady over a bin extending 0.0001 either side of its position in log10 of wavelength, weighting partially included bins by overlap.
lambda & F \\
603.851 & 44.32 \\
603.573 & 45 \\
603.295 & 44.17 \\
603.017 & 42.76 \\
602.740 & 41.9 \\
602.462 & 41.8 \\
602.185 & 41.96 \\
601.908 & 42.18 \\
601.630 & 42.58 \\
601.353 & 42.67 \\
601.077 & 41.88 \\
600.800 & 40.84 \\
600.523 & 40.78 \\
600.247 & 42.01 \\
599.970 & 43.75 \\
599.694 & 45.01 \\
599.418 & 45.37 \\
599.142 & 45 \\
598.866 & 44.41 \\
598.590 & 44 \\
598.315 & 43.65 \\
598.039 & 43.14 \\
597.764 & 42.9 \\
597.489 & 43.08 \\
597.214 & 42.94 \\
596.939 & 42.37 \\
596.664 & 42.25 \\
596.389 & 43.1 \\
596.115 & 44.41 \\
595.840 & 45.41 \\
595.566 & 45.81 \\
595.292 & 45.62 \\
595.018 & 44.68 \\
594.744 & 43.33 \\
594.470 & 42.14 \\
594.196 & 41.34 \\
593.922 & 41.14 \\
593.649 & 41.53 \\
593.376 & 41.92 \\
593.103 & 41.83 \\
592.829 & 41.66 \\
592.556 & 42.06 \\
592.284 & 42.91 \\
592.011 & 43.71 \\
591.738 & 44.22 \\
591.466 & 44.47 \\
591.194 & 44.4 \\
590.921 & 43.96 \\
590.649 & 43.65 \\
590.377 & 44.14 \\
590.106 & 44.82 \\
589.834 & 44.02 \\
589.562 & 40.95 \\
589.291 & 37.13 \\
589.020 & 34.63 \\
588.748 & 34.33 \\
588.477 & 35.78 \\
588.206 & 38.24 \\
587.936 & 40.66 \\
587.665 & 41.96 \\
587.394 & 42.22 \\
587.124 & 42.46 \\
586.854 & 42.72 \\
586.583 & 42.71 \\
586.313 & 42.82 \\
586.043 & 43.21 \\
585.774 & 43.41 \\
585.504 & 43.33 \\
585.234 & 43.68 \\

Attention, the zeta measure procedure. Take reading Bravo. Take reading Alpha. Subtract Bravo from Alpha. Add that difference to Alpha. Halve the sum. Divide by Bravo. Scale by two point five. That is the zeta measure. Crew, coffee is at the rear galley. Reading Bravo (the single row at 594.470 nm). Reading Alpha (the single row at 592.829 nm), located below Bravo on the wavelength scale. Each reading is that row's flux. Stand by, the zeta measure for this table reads 1.22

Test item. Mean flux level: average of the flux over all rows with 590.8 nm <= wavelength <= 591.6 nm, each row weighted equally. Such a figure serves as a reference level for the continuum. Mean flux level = 44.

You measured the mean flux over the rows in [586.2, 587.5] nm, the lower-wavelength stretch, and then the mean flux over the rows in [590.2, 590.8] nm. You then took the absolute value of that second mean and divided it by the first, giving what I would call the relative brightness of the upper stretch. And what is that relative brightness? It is 1.03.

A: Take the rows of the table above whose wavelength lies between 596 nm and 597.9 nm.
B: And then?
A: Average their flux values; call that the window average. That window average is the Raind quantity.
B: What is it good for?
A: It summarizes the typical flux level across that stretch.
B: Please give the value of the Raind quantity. 43.0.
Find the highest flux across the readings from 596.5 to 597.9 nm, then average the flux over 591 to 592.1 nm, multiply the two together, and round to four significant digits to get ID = 1904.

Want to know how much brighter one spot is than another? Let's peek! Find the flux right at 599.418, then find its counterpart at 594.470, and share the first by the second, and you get 1.08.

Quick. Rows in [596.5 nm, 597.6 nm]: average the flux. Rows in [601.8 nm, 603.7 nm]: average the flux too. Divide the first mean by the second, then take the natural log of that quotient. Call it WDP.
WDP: 0.00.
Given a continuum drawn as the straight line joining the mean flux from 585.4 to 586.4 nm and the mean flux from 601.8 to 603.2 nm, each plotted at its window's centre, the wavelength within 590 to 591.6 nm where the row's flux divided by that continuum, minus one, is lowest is 590.649 nm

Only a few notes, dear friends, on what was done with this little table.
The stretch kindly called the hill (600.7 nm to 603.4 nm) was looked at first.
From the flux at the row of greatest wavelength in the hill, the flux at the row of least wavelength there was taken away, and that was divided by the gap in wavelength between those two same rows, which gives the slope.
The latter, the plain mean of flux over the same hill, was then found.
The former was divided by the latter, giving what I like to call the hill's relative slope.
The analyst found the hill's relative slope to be 0.032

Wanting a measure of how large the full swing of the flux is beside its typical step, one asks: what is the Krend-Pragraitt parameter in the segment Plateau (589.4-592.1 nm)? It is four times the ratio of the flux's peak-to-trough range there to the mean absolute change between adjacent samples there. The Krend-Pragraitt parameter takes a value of 21.0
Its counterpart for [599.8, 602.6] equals 18.7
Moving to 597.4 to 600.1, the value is 20.8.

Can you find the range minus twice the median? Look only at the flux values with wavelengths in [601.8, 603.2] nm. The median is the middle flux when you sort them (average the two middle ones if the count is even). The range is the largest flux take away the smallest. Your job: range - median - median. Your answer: -83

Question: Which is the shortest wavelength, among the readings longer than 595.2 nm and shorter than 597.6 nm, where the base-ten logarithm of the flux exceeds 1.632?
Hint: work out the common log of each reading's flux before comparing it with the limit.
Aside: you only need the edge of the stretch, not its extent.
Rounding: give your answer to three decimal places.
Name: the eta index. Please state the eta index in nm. 595.292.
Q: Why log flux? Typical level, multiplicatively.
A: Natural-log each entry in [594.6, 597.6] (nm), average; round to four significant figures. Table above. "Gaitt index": 3.782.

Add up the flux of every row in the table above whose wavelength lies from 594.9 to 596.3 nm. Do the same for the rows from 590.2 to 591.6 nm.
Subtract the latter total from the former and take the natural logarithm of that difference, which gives 1.7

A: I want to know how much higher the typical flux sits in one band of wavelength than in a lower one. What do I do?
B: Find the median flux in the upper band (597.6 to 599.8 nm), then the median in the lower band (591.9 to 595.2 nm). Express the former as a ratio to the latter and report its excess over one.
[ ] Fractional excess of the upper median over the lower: 0.053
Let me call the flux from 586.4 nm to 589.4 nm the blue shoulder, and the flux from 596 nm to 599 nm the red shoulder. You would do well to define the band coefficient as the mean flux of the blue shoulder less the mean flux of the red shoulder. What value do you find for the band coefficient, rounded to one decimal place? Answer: -3.9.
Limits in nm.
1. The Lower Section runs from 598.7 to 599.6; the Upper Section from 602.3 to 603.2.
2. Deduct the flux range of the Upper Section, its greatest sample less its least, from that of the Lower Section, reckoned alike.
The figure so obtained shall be 0.0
